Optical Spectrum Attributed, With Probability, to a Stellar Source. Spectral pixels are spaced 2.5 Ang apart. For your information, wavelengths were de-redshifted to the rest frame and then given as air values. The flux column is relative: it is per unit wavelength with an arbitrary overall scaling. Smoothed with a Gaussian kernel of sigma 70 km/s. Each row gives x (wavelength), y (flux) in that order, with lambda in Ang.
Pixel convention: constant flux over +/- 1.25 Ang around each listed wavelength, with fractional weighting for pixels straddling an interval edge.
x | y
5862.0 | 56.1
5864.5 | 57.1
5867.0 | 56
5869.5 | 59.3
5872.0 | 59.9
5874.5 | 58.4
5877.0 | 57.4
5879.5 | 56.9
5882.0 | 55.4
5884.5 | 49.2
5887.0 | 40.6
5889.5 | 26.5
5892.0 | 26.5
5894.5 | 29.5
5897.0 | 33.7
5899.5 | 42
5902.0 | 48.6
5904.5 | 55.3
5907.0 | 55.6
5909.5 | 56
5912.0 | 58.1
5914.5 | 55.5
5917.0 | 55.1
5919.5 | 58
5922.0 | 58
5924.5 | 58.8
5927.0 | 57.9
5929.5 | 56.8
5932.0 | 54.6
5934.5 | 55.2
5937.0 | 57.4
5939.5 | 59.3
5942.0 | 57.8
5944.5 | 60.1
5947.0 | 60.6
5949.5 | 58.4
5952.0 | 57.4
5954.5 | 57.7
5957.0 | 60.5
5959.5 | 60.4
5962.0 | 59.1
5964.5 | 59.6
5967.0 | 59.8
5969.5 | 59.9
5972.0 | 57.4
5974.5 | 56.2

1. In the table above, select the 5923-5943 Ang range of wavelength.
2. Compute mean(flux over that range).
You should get 57.2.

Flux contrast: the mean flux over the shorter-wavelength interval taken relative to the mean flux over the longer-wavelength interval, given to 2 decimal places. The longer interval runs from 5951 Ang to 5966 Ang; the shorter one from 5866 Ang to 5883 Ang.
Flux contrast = 0.97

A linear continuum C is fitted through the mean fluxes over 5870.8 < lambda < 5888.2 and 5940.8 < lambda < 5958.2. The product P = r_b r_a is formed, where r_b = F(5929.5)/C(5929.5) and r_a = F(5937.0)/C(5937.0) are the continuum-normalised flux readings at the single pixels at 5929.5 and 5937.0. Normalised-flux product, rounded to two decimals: 0.98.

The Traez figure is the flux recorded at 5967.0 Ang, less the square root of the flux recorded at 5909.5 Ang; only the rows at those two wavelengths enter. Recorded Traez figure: 52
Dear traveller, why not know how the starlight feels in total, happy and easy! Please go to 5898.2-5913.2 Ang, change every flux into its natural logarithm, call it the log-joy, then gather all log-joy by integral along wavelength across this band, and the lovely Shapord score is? 59.3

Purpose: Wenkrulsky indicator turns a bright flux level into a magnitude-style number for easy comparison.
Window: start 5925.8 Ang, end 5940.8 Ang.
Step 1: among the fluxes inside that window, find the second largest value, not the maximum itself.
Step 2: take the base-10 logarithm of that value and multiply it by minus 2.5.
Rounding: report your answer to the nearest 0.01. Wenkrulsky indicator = -4.41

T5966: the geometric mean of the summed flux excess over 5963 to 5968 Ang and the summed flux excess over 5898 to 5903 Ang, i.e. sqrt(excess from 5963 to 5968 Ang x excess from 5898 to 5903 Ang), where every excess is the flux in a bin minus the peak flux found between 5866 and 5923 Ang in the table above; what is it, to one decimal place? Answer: 3.4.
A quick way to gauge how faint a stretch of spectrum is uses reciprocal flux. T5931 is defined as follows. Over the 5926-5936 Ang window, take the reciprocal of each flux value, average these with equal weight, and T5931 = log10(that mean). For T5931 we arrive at -1.75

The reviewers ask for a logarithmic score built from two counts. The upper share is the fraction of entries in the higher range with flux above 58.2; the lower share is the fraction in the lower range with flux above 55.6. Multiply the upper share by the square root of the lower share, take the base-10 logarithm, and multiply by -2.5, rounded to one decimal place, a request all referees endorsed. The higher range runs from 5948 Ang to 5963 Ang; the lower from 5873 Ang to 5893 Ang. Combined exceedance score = 1.0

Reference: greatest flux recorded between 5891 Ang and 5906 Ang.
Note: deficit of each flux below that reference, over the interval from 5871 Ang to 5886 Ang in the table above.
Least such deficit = -4.6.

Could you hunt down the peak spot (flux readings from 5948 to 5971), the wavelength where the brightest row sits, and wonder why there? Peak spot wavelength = 5957.0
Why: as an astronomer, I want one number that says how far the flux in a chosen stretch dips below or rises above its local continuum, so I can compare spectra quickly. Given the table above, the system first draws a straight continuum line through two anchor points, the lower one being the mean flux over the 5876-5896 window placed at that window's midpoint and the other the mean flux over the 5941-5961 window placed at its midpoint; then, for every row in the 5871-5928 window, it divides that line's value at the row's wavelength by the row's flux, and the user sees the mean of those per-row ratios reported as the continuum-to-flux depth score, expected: 0.98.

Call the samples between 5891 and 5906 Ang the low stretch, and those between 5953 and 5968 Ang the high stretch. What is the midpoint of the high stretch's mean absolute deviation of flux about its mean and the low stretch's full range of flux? 14.8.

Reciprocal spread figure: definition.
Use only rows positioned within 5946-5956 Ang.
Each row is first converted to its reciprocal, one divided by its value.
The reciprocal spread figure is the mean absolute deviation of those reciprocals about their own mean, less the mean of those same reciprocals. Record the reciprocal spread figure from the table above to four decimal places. -0.0168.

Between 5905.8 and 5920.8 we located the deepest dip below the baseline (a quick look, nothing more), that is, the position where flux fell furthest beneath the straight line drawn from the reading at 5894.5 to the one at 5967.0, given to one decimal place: 5917.0 Ang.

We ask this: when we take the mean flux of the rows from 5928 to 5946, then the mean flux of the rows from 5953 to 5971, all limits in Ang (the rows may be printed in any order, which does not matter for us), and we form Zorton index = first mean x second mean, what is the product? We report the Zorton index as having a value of 3414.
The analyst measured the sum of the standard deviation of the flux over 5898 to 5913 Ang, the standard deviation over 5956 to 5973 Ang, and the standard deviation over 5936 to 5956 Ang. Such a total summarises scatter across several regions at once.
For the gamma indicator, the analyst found 8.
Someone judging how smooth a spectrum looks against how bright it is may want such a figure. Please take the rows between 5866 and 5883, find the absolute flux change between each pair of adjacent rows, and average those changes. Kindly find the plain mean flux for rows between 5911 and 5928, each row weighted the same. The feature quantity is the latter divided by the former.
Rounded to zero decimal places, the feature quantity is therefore 41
